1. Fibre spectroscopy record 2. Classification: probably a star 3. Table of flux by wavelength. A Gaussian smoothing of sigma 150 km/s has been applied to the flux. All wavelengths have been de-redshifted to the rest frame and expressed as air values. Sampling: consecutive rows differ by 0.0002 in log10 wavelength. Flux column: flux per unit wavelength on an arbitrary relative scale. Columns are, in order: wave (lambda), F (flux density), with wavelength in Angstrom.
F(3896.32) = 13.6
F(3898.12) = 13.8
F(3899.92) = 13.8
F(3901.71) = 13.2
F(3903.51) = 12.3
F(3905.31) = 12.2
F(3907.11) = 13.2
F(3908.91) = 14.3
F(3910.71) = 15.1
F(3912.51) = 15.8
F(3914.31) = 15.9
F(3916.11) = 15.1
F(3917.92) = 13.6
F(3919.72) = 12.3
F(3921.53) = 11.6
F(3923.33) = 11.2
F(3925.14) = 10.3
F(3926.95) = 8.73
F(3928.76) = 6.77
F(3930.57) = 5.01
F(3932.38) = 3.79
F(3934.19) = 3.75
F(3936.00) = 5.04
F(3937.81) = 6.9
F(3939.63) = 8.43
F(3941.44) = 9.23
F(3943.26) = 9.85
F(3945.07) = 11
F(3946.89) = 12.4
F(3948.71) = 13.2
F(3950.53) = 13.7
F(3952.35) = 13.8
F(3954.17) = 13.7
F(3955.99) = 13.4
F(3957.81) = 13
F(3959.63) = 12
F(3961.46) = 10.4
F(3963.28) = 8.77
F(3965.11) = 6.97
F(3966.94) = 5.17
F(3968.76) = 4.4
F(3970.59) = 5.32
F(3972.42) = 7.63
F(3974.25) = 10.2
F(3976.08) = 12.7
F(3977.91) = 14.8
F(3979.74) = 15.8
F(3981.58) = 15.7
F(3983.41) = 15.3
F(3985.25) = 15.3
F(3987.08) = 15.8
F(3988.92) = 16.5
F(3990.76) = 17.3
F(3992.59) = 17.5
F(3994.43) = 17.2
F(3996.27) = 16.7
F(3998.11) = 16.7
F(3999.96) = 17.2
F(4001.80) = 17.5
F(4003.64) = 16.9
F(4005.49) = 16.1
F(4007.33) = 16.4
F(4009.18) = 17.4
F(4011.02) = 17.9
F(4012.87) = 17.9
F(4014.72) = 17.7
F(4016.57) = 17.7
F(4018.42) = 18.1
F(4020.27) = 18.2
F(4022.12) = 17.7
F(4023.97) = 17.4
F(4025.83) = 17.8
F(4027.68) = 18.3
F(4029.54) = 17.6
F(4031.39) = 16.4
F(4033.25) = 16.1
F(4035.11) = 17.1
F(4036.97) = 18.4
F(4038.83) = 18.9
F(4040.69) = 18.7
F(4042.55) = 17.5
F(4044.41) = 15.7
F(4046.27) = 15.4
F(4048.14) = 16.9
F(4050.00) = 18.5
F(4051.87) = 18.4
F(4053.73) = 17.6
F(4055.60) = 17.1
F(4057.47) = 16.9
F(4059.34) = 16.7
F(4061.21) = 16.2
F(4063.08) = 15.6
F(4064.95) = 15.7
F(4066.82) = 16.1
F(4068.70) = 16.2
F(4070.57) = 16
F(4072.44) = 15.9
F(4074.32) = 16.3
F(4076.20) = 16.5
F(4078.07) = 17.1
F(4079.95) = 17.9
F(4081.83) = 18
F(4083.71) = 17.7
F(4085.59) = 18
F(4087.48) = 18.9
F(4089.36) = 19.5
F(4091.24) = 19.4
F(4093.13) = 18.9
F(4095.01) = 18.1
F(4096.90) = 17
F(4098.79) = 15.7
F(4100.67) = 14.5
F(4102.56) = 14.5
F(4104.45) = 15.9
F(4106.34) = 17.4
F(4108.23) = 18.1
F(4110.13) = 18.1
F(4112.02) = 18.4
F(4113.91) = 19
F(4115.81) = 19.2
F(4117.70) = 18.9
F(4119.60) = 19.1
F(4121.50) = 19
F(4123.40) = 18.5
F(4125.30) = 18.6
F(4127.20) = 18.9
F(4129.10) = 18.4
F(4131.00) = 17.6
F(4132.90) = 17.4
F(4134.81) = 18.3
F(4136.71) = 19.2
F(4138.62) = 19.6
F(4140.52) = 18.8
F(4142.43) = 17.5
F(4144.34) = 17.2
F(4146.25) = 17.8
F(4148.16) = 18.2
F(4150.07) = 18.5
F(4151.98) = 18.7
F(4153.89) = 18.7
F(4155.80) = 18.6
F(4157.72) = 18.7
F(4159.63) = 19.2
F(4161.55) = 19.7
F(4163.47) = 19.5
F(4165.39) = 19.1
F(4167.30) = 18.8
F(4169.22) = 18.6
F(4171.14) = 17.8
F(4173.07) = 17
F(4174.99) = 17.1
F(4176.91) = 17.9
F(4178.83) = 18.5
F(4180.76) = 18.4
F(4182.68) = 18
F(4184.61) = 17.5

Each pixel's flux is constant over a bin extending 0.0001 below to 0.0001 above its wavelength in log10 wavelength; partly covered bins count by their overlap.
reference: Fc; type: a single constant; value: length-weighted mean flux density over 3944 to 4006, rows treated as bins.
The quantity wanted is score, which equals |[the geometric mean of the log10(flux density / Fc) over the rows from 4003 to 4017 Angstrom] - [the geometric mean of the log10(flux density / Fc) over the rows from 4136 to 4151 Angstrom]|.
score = 0.0269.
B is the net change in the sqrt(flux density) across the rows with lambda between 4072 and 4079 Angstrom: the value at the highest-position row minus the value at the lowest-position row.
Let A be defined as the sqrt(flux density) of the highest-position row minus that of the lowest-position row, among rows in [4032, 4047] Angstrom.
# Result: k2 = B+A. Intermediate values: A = -0.09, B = 0.1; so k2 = 0.06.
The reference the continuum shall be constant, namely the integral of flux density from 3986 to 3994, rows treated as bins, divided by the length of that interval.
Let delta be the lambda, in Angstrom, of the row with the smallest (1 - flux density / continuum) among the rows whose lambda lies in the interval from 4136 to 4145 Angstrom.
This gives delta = 4138.62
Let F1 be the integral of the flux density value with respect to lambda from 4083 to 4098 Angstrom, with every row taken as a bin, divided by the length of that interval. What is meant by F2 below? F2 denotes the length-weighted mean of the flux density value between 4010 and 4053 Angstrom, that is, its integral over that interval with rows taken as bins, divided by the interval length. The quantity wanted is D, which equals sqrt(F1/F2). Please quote 1.02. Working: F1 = 18.4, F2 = 17.6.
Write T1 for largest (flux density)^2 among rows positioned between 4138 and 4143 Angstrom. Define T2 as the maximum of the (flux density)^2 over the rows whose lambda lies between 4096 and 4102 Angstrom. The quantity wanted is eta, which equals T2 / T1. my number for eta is 0.8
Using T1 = 384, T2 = 289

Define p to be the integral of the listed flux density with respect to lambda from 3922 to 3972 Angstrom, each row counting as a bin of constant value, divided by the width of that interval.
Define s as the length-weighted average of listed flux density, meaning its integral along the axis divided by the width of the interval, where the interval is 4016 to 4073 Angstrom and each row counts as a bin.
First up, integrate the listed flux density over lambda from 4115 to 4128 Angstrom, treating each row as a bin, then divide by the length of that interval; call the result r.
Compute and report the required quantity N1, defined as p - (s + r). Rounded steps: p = 9.1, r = 18.9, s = 17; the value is -26.9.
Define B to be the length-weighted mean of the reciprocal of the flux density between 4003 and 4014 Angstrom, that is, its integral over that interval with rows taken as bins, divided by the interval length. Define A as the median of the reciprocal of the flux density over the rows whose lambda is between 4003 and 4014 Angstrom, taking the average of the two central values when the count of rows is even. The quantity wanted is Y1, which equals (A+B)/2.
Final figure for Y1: 0.058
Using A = 0.058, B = 0.059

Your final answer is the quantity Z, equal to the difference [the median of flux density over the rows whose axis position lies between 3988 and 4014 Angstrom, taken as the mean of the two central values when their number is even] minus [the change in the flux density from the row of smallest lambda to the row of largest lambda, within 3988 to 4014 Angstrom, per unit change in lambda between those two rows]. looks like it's 17.1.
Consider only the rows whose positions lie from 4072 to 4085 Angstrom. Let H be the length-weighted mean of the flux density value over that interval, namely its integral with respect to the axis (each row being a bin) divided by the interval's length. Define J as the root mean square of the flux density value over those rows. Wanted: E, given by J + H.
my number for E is 34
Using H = 17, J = 17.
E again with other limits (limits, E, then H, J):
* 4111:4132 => 37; 19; 19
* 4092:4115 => 34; 17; 17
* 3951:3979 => 21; 10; 11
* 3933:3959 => 22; 10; 11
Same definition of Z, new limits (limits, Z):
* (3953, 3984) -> 11.9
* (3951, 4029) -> 16.2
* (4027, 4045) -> 17.7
